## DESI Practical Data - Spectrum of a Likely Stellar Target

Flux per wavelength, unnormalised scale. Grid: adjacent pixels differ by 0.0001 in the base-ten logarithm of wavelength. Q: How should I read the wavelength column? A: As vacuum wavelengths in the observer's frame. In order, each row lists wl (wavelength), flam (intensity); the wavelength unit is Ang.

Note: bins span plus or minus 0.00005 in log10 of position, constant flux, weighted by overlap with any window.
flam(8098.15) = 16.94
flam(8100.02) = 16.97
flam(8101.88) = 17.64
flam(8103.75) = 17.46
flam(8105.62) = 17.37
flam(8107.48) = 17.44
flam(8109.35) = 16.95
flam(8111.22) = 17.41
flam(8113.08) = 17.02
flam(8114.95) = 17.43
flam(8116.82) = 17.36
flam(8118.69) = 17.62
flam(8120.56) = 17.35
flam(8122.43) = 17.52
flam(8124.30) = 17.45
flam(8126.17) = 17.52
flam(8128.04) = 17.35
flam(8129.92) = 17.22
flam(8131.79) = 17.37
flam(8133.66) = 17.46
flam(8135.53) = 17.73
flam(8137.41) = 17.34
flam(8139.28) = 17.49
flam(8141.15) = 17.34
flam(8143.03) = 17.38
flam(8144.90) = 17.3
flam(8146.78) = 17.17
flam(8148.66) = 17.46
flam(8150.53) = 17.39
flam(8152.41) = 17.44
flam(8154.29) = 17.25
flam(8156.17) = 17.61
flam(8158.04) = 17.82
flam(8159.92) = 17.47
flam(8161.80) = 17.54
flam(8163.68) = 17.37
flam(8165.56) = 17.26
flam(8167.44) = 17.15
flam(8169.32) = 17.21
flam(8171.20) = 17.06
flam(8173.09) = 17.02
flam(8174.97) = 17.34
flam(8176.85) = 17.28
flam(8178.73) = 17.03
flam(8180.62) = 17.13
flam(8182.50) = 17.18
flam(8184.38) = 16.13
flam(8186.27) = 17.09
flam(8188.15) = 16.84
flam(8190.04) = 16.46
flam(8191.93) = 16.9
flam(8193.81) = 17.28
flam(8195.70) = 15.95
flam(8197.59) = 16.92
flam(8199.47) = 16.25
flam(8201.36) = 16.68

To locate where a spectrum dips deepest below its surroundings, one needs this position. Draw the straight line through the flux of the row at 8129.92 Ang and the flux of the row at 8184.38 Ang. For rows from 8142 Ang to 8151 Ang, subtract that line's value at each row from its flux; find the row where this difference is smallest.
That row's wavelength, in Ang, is 8146.78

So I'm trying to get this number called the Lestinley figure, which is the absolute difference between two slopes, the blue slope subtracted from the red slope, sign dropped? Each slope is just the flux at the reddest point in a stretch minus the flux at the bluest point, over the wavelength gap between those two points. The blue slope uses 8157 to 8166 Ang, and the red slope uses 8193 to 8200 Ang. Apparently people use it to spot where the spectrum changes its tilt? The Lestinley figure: 0.108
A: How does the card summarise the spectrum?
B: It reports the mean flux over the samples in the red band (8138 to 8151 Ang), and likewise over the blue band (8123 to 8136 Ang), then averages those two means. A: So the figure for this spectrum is 17.40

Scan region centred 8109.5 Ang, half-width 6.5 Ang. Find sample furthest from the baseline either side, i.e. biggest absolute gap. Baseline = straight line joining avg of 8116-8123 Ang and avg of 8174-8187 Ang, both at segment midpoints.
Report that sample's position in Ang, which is 8109.35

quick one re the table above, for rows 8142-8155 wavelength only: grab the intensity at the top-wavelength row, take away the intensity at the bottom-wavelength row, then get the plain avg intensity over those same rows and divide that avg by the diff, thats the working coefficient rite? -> -133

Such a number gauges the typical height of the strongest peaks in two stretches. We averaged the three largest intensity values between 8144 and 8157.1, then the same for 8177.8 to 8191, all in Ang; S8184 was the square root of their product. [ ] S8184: 17.3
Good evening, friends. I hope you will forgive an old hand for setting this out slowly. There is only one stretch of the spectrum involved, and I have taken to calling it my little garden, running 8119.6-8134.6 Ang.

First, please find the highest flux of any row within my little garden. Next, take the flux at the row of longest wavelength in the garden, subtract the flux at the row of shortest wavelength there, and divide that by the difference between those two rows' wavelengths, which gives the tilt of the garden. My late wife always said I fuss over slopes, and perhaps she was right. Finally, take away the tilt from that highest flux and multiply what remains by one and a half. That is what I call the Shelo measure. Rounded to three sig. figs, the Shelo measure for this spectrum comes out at 26.3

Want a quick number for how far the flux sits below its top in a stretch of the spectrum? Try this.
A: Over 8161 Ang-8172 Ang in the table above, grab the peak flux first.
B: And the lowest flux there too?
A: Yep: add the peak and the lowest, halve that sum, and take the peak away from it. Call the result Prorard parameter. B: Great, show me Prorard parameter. -0.24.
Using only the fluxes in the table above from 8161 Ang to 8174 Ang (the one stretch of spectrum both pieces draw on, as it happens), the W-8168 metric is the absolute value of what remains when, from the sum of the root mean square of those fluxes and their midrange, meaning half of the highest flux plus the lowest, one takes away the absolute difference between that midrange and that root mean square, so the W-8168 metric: 34.46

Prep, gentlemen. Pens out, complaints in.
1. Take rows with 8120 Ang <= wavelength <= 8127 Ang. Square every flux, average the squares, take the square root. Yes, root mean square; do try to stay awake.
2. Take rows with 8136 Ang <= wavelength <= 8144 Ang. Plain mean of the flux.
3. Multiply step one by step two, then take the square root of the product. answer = 17.4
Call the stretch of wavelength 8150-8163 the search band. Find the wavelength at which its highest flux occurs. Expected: 8158.04 Ang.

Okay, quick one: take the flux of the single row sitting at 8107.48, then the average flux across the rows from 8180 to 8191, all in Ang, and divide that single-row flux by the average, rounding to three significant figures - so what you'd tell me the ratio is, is 1.04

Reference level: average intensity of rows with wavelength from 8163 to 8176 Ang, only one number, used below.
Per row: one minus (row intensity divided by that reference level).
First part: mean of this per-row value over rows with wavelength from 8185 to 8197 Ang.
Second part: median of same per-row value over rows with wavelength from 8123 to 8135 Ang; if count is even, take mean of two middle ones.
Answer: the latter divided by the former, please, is -0.5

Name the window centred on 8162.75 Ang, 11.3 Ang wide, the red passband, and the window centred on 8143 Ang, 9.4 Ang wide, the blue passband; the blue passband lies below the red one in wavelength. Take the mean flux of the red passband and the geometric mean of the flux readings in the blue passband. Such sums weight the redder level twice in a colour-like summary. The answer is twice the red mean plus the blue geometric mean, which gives 52.2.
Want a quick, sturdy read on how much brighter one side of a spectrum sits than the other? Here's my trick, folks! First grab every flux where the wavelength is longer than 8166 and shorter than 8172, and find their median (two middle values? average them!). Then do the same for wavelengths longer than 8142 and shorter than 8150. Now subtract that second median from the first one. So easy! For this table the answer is -0.19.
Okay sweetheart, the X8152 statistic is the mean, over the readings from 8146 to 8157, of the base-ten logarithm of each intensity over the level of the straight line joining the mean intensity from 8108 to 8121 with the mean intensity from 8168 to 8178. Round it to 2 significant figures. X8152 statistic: 0.0040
